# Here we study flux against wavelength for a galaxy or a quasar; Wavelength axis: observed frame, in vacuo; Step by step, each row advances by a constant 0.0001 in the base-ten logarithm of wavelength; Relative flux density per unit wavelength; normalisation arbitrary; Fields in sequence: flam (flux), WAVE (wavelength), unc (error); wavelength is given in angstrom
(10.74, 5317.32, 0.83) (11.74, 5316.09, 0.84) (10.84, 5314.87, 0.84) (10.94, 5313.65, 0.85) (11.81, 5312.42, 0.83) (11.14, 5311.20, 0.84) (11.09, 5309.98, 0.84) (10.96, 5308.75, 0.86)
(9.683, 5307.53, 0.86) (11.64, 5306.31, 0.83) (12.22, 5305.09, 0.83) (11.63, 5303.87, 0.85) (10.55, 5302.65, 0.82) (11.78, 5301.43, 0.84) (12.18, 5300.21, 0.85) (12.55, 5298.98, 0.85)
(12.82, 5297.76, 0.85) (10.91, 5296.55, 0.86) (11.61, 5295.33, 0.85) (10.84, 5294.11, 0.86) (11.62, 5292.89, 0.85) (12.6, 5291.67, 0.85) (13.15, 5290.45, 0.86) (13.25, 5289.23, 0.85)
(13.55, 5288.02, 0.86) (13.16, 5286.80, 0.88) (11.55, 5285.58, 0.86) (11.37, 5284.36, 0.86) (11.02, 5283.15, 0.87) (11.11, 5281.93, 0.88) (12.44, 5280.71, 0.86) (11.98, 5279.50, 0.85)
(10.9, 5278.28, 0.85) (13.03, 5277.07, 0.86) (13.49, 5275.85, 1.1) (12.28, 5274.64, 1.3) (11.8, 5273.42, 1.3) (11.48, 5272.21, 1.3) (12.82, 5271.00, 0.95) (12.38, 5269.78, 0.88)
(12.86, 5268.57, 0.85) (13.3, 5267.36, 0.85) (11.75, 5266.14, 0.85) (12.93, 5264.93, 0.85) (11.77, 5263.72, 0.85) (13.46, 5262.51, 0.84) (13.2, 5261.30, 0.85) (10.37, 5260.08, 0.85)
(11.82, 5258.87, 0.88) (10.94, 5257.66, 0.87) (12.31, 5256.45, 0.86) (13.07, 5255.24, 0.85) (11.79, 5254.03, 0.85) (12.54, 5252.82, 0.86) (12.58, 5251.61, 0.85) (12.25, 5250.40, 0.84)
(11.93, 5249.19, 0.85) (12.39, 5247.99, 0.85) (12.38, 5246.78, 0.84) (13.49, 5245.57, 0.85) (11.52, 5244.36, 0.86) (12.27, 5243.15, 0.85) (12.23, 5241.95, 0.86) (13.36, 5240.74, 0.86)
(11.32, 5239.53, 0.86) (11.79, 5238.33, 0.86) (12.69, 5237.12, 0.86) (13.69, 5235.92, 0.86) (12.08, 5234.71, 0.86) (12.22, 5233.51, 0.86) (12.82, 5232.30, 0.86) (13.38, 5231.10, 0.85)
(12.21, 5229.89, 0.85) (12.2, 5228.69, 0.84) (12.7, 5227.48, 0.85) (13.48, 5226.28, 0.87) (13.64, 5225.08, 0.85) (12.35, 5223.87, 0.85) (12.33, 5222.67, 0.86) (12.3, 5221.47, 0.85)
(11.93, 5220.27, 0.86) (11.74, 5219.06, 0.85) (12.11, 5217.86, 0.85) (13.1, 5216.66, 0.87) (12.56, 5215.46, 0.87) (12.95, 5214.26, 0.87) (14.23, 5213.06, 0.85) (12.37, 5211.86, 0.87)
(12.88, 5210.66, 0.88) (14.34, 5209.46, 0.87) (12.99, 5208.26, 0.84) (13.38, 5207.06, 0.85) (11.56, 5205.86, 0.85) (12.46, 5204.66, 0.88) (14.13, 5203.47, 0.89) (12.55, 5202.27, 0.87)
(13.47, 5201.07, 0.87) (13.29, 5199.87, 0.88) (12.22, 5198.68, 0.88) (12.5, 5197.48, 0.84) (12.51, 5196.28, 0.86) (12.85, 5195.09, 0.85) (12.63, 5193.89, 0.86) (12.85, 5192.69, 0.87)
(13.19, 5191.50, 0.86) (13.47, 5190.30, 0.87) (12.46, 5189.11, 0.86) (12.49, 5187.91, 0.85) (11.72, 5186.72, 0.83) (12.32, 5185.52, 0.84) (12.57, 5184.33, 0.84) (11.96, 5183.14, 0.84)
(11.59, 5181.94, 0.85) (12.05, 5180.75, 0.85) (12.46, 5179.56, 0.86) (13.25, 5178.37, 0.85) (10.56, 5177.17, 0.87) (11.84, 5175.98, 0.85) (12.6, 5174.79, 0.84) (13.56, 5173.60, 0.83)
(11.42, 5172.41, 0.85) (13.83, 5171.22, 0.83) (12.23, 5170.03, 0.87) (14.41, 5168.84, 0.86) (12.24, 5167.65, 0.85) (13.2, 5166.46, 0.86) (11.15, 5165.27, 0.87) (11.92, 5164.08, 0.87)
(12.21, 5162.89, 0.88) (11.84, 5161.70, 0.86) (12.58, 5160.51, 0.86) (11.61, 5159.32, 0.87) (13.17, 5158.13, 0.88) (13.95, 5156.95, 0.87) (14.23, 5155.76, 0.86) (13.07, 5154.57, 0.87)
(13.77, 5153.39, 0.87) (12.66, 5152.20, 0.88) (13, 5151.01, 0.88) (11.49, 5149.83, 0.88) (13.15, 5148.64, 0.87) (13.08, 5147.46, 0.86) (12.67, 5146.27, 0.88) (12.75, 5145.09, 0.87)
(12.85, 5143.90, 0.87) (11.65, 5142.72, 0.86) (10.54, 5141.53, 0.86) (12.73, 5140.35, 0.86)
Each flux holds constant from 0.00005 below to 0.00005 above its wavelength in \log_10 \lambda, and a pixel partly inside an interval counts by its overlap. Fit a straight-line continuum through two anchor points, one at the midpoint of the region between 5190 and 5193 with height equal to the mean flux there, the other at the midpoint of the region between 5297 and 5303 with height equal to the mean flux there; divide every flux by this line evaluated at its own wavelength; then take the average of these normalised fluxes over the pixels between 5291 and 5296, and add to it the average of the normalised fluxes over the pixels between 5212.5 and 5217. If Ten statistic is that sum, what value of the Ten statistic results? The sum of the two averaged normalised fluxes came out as 1.99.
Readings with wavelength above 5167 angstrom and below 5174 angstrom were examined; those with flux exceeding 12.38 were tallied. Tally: 3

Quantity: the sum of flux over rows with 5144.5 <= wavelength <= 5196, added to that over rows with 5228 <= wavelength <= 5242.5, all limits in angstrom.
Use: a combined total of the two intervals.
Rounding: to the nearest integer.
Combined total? 692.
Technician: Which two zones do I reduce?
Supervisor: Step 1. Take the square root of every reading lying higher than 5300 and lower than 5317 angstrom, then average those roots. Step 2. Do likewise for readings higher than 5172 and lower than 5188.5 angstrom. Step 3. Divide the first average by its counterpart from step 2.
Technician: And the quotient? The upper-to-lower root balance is 0.96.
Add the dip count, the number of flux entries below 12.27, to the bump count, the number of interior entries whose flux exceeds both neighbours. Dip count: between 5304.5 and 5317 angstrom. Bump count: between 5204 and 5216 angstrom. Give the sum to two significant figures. 13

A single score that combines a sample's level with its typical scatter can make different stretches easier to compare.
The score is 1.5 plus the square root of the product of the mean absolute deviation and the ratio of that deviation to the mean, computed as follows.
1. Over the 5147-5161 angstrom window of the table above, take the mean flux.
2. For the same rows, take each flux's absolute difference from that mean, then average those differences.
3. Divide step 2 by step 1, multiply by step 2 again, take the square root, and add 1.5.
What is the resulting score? 1.67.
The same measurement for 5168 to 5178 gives 1.79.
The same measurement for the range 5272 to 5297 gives 1.73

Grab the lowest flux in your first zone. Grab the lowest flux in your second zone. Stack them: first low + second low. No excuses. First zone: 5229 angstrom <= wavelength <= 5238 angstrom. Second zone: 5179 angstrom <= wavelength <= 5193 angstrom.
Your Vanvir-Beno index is 23.7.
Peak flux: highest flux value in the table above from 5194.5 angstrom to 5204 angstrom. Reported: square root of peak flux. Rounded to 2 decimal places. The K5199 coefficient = 3.76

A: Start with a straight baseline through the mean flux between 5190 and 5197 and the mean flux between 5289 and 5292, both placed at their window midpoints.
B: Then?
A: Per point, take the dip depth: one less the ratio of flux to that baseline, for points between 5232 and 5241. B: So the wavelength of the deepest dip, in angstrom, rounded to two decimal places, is 5239.53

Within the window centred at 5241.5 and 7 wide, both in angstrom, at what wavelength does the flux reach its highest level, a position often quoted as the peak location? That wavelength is 5240.74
